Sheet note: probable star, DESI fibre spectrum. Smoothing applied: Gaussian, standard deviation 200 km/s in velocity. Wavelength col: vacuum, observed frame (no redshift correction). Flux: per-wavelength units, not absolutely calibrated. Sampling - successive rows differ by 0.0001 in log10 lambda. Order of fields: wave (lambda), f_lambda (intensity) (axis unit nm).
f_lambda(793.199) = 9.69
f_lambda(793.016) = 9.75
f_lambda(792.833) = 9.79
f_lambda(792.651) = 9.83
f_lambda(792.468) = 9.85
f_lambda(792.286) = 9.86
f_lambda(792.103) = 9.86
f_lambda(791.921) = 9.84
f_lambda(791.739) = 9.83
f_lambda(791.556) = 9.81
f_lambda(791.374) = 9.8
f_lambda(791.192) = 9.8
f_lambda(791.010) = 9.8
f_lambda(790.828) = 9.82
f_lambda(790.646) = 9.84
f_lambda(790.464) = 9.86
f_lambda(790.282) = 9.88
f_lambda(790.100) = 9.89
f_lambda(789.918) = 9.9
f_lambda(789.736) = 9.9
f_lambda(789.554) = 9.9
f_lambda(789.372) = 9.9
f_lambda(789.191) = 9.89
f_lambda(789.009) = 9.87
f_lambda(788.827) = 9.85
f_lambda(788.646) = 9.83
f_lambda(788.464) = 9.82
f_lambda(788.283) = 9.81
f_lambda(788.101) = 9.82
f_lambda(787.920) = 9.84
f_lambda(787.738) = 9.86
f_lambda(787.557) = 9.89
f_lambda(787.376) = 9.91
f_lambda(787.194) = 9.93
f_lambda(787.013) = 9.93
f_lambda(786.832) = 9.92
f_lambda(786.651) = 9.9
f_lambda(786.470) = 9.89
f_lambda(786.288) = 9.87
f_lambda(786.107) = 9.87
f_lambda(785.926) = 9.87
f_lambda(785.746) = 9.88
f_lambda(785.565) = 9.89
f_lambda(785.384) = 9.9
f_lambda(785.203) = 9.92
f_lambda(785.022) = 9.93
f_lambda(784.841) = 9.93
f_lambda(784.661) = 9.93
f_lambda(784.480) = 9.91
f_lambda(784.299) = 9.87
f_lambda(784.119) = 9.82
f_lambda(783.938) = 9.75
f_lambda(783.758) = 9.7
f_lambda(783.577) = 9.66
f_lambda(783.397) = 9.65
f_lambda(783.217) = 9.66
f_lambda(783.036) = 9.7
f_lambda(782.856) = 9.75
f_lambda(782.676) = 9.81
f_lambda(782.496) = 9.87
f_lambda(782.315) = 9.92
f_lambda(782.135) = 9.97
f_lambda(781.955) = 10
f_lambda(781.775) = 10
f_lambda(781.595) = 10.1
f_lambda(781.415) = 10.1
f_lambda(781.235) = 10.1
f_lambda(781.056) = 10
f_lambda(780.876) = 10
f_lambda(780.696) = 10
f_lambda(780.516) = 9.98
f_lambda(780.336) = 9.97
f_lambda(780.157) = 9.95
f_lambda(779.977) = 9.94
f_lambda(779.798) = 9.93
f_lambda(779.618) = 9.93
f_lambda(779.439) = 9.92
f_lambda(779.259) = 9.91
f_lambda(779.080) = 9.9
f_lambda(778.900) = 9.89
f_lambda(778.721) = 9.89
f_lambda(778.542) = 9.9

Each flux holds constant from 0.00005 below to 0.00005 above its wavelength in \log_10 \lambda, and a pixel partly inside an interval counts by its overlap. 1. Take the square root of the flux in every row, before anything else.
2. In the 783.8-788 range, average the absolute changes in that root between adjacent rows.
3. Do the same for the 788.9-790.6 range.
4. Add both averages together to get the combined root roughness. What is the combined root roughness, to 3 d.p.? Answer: 0.004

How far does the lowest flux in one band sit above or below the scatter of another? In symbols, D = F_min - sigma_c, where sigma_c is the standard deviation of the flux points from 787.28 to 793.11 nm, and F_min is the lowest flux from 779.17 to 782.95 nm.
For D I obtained 9.71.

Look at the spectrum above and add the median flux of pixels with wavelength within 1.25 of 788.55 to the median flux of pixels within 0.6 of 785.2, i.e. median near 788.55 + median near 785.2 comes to 19.8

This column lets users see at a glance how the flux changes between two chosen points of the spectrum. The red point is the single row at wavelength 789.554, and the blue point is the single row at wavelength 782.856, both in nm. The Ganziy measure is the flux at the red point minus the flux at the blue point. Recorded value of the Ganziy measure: 0.15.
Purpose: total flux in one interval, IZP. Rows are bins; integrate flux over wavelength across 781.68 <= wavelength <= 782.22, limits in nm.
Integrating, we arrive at 5.40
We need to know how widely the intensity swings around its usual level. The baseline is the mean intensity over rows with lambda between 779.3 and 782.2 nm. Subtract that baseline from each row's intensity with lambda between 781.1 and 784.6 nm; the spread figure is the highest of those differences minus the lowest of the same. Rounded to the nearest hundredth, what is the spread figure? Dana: 0.45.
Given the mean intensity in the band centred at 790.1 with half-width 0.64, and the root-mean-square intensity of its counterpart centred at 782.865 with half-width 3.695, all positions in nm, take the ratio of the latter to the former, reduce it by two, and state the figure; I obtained -0.998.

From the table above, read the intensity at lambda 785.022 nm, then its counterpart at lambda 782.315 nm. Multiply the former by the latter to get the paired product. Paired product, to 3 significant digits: 98.5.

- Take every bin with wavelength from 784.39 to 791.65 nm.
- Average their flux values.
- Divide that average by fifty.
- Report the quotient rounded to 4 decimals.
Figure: 0.1975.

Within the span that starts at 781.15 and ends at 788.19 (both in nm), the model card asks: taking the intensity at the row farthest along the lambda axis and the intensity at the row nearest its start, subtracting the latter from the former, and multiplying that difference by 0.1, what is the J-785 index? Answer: -0.028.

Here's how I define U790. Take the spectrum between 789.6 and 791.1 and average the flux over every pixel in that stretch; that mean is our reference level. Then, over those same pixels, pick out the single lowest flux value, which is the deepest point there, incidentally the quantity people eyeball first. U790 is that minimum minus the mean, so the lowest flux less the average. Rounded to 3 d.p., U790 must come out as -0.061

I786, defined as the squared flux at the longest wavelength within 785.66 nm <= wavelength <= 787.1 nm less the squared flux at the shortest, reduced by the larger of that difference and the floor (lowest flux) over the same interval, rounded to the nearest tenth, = -8.9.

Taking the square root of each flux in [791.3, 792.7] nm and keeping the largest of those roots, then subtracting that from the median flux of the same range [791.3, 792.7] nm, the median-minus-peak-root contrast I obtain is 6.69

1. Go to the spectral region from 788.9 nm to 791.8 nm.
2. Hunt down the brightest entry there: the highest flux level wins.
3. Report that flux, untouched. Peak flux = 9.9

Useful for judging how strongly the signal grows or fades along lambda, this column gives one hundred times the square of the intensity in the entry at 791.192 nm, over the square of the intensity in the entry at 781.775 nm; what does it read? 96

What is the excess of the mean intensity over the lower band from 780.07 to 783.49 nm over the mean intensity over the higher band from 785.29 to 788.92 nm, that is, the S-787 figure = 0.05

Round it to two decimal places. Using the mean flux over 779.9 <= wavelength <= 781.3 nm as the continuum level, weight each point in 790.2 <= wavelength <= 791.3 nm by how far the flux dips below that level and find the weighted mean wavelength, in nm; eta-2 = 790.79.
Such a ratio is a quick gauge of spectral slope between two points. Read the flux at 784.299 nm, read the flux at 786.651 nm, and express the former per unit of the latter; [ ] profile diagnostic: 1.00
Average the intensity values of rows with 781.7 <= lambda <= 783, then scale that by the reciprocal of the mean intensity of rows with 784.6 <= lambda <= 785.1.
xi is 1.00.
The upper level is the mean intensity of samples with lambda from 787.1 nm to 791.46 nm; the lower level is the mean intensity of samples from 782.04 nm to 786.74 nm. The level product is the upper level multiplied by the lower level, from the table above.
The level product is 97.0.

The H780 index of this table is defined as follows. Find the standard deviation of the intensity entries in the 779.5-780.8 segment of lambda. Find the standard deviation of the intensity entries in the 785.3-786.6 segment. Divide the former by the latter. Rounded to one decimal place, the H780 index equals 2.2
